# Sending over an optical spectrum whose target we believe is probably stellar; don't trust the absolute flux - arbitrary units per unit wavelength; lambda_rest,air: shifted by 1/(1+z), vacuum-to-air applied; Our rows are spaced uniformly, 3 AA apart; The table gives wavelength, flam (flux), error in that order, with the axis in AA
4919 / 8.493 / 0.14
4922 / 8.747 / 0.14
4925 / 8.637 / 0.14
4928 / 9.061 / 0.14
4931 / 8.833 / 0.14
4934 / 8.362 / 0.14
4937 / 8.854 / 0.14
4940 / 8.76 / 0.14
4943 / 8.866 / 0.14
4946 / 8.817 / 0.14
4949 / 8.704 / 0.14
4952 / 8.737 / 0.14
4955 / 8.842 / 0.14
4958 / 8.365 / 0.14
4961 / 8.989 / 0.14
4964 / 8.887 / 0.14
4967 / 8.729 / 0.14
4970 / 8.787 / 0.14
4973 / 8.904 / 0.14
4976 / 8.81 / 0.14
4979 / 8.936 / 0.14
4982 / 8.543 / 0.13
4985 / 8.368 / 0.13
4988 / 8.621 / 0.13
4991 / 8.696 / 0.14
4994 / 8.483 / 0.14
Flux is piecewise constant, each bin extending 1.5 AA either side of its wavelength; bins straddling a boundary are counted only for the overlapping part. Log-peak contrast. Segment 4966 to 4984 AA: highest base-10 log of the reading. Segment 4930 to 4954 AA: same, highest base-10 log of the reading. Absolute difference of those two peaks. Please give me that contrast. 0.003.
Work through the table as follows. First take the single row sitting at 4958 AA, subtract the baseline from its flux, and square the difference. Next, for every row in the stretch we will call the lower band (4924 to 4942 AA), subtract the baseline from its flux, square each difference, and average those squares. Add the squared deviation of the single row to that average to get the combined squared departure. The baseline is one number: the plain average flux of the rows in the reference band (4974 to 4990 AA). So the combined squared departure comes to 0.14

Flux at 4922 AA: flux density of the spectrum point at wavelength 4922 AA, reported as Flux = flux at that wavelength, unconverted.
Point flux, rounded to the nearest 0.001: 8.747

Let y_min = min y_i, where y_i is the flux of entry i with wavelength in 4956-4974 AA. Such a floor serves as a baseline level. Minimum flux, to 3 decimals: 8.365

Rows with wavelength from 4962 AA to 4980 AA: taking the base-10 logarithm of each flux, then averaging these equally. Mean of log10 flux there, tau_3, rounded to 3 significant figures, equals 0.947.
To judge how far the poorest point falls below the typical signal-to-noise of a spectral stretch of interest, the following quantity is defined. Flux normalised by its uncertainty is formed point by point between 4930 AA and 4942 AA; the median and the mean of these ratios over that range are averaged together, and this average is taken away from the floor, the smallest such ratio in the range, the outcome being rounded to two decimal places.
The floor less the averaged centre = -2.77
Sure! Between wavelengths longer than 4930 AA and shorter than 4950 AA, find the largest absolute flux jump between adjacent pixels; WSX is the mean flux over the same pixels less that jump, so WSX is 8.25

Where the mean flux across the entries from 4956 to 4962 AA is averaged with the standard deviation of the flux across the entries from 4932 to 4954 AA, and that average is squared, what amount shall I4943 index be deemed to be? 19.5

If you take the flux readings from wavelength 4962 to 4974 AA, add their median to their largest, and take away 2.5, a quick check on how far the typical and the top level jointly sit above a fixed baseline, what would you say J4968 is 15.2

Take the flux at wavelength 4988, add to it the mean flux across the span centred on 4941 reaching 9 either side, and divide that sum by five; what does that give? 3.47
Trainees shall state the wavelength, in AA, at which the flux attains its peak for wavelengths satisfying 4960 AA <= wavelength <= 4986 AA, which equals 4961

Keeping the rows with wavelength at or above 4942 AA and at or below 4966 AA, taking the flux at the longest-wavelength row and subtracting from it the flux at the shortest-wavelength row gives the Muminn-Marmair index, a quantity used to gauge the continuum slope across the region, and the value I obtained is 0.0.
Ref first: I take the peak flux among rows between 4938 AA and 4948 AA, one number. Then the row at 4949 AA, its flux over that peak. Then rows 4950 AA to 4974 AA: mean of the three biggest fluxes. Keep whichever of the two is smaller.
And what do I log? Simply 0.98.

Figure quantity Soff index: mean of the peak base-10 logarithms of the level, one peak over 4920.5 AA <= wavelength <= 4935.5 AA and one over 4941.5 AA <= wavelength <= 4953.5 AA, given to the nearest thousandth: 0.952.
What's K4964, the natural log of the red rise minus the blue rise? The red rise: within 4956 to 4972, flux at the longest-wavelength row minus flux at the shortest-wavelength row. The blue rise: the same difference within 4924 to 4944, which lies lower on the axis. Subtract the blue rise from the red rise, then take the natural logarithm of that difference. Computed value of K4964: -1.6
